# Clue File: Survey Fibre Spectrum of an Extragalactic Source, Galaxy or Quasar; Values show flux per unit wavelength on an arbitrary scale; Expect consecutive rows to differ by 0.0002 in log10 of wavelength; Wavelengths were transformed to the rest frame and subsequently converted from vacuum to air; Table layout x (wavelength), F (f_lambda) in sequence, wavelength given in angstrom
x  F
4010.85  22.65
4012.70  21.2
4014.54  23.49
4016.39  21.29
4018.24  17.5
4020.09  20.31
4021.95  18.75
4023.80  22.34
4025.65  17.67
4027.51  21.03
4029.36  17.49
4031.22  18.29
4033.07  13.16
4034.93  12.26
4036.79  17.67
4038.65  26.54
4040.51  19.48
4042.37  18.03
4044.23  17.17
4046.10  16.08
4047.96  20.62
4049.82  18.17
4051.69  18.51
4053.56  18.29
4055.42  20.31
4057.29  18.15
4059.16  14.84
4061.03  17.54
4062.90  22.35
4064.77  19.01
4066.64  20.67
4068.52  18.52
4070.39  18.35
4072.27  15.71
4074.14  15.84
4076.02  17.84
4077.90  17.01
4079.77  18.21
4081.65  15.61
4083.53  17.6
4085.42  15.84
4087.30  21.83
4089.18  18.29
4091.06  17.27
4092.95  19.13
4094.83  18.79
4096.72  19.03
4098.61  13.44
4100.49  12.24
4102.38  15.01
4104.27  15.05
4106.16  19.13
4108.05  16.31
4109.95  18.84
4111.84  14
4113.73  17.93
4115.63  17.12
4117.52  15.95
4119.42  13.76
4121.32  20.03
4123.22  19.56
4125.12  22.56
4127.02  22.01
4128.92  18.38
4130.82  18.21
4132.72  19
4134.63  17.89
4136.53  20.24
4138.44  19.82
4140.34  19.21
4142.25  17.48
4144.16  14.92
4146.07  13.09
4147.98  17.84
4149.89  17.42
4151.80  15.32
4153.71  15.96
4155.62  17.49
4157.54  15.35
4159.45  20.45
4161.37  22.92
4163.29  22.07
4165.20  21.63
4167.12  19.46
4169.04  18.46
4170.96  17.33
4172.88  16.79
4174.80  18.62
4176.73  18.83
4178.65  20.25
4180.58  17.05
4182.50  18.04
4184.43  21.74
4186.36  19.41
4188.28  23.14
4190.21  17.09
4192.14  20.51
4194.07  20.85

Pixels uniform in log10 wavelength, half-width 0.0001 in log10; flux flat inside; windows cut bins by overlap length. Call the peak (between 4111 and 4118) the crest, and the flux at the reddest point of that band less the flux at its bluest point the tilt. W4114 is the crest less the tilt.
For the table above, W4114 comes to 16.0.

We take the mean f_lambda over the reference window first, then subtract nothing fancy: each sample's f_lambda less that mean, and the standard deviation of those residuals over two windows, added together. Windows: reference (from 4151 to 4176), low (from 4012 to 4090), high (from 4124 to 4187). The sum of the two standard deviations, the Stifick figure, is 5.0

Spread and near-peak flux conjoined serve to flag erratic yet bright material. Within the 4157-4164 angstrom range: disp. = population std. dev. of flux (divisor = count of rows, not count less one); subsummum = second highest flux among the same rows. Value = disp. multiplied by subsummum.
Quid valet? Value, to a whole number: 65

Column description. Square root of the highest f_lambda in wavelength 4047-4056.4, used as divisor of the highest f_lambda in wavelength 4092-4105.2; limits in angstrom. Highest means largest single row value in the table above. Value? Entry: 4.21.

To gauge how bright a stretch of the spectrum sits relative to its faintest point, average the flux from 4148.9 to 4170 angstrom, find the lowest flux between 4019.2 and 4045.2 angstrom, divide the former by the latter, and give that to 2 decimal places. 1.53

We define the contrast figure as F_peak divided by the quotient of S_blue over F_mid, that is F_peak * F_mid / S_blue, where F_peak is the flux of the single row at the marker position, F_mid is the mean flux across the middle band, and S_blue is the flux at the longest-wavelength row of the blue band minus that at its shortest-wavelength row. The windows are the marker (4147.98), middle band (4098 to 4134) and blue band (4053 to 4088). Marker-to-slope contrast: 87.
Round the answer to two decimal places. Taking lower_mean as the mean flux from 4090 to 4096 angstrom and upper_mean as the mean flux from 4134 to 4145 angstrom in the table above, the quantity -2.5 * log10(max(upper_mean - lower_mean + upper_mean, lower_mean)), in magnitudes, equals -3.16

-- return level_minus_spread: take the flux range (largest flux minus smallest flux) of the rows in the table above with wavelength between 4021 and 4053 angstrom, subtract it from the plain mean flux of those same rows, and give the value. 4.1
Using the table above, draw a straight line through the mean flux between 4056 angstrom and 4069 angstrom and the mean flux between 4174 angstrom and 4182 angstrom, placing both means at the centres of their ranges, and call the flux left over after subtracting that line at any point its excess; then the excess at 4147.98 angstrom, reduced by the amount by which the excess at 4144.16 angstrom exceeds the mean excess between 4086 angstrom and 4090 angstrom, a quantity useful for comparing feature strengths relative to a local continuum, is 4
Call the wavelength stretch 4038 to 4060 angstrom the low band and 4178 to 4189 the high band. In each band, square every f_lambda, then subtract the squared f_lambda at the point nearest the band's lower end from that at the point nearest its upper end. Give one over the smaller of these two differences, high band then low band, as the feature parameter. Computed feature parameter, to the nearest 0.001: -0.002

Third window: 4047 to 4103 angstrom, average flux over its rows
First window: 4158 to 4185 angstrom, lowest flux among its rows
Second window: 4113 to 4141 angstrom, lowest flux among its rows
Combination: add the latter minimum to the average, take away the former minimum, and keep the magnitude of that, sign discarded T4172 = 14.8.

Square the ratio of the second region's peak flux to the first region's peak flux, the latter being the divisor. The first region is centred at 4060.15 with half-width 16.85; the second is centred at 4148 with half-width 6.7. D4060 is 0.64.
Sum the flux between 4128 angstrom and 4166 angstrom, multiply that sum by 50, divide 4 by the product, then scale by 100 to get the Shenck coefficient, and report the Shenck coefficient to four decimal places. 0.0219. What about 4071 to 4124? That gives 0.0168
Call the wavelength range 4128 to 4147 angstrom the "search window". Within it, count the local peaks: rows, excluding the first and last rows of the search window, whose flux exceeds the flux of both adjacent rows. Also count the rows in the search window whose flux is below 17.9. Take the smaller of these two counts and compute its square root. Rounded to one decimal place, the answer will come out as 1.4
